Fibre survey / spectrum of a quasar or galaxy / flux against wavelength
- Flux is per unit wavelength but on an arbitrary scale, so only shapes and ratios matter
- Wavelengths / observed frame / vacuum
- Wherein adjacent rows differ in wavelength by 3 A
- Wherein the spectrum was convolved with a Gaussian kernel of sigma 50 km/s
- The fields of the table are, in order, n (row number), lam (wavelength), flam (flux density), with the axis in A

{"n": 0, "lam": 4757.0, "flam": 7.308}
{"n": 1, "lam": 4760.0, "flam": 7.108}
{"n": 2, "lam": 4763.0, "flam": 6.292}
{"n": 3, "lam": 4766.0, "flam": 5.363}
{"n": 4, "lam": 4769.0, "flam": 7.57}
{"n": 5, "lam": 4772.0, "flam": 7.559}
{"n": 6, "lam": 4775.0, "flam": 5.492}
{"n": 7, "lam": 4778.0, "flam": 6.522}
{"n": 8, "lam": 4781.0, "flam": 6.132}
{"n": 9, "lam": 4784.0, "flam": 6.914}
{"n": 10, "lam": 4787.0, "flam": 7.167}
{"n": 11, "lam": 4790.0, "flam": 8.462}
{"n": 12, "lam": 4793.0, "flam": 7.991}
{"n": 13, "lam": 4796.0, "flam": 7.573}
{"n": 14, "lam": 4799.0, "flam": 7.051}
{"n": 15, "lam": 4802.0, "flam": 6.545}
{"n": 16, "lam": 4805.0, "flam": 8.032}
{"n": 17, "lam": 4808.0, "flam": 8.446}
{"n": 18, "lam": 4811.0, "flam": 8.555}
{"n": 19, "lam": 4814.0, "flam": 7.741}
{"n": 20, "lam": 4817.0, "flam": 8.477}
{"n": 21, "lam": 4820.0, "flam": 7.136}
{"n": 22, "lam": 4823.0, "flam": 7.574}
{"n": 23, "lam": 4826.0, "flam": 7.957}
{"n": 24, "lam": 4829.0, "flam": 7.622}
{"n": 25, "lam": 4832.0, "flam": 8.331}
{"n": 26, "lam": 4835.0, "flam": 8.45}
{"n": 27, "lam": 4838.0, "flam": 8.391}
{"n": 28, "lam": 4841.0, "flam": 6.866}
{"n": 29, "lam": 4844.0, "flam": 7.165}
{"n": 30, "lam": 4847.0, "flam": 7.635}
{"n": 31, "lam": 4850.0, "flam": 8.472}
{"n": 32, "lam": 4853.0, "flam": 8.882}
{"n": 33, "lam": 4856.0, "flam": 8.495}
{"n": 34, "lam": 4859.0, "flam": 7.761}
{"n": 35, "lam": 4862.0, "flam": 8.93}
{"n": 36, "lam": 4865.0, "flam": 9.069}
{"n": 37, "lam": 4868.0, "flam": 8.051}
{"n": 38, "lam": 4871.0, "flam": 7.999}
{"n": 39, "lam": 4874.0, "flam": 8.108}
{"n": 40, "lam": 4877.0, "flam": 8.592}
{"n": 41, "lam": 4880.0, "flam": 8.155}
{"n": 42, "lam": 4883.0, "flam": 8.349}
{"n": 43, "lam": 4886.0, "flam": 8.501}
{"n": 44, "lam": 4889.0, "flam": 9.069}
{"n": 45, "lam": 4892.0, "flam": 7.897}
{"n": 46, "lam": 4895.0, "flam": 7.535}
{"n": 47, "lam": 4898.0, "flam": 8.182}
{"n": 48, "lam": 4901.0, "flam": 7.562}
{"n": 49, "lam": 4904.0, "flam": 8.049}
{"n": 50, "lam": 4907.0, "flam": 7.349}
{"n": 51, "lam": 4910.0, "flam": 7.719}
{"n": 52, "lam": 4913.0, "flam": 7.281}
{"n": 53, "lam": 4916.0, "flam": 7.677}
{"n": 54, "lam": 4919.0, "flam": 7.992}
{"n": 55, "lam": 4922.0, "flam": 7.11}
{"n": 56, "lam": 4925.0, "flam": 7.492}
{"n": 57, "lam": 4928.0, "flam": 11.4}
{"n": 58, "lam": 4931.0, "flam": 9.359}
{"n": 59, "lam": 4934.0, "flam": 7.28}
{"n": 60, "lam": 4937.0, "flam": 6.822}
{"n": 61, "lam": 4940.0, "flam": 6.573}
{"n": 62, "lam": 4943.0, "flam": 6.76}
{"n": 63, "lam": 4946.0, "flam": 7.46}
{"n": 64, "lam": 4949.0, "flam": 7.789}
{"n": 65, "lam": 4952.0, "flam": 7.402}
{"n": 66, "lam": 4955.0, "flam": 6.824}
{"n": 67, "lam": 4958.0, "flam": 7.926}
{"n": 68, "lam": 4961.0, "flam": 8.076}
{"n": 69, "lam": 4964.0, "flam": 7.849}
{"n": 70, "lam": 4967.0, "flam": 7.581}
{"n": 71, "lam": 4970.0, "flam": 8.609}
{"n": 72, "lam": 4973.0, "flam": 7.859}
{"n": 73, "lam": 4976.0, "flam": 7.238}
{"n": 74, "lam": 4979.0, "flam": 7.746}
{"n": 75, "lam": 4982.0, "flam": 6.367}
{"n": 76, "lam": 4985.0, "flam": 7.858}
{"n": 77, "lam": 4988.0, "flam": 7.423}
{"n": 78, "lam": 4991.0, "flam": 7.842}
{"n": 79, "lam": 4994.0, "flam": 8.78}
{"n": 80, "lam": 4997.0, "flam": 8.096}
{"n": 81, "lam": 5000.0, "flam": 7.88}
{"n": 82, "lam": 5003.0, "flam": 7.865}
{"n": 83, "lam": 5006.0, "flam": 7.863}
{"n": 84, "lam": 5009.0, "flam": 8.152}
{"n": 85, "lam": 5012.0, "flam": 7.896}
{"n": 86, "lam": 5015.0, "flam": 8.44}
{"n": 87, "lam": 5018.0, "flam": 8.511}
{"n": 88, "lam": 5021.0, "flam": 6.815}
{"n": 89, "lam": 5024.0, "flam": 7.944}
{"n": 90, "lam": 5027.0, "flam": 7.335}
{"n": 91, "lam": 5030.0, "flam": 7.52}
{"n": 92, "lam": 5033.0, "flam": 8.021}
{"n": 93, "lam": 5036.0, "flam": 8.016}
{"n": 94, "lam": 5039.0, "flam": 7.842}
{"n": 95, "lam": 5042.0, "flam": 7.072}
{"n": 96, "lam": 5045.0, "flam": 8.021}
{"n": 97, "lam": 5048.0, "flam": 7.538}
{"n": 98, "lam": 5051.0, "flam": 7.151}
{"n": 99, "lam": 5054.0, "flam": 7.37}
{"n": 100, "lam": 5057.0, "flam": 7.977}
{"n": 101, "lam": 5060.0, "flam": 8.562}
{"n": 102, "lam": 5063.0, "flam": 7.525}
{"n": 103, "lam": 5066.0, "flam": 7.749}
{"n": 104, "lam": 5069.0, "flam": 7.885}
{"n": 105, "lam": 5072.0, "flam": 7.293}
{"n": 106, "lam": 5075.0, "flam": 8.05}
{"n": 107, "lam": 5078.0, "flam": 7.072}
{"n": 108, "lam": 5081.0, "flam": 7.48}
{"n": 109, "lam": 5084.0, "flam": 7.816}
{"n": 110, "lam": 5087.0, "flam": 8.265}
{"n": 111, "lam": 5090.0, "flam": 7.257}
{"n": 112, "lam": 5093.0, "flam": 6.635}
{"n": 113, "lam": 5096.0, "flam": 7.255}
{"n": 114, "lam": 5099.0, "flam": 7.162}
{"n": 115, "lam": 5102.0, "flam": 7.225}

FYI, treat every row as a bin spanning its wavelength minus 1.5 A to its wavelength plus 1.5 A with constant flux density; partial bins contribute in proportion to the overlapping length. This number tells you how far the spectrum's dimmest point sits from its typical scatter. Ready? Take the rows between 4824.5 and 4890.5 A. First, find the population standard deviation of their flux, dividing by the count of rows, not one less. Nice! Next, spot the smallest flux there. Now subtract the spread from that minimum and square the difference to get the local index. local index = 39.8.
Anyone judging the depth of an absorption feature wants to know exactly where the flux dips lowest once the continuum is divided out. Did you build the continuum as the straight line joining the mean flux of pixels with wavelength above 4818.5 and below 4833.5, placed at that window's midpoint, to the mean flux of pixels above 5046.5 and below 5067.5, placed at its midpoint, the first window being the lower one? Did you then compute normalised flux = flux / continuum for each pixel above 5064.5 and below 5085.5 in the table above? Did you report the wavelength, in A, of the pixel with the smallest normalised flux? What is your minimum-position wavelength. 5078.0 A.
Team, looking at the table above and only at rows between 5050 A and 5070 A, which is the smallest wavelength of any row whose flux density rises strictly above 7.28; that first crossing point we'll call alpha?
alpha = 5054.0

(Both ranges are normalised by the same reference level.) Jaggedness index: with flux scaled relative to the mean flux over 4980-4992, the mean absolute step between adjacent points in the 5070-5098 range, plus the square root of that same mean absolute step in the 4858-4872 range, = 0.37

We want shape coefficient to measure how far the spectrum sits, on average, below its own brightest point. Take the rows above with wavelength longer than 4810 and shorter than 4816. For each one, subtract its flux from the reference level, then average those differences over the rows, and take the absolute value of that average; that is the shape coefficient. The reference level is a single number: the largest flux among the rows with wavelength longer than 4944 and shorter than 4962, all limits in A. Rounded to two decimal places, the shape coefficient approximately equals 0.07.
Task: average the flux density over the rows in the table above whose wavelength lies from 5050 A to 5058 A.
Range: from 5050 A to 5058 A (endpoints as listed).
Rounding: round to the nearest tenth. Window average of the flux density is 7.5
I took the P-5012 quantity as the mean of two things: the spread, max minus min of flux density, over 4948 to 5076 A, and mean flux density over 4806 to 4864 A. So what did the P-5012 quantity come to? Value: 5.23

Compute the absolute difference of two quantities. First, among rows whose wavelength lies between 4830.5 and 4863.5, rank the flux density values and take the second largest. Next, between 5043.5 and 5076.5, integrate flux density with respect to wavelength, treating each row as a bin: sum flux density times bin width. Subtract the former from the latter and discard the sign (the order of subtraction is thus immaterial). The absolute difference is 246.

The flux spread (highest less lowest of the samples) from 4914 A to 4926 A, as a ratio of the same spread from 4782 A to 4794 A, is 0.57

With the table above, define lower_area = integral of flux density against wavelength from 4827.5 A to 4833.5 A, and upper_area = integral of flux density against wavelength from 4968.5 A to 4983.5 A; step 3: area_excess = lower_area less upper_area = -66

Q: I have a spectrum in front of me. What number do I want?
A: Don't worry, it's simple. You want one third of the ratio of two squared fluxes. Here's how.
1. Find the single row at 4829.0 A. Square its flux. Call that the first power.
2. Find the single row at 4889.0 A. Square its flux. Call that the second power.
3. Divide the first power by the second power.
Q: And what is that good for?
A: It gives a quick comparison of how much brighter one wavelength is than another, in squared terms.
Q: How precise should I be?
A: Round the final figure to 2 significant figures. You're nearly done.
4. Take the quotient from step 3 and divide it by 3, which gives 0.24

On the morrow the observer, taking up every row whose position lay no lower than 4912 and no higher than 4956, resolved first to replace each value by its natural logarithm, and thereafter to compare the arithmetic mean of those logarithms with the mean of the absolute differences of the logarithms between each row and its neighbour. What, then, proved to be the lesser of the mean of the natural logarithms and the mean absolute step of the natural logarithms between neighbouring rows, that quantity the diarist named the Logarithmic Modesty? 0.1096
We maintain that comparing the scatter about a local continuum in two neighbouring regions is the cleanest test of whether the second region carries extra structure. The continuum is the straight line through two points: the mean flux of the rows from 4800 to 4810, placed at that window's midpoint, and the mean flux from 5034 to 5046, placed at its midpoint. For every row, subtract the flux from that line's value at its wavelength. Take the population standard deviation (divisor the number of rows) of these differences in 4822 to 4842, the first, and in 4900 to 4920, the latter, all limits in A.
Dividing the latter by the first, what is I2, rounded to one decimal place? 0.5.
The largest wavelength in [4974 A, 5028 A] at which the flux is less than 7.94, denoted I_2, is 5027.0 A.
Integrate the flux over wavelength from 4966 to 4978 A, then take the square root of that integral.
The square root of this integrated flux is 9.69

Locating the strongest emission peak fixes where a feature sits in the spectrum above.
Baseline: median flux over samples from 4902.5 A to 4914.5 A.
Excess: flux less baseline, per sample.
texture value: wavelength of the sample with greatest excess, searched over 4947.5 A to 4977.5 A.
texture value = 4970.0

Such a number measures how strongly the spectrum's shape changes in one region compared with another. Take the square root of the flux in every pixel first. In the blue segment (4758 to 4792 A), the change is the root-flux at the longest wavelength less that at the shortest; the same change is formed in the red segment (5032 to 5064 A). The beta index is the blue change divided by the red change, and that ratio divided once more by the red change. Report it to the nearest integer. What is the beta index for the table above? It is 31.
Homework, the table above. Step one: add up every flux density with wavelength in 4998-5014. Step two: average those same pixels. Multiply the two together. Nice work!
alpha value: 315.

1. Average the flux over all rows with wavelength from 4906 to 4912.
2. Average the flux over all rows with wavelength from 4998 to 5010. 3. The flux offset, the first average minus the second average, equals -0.4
